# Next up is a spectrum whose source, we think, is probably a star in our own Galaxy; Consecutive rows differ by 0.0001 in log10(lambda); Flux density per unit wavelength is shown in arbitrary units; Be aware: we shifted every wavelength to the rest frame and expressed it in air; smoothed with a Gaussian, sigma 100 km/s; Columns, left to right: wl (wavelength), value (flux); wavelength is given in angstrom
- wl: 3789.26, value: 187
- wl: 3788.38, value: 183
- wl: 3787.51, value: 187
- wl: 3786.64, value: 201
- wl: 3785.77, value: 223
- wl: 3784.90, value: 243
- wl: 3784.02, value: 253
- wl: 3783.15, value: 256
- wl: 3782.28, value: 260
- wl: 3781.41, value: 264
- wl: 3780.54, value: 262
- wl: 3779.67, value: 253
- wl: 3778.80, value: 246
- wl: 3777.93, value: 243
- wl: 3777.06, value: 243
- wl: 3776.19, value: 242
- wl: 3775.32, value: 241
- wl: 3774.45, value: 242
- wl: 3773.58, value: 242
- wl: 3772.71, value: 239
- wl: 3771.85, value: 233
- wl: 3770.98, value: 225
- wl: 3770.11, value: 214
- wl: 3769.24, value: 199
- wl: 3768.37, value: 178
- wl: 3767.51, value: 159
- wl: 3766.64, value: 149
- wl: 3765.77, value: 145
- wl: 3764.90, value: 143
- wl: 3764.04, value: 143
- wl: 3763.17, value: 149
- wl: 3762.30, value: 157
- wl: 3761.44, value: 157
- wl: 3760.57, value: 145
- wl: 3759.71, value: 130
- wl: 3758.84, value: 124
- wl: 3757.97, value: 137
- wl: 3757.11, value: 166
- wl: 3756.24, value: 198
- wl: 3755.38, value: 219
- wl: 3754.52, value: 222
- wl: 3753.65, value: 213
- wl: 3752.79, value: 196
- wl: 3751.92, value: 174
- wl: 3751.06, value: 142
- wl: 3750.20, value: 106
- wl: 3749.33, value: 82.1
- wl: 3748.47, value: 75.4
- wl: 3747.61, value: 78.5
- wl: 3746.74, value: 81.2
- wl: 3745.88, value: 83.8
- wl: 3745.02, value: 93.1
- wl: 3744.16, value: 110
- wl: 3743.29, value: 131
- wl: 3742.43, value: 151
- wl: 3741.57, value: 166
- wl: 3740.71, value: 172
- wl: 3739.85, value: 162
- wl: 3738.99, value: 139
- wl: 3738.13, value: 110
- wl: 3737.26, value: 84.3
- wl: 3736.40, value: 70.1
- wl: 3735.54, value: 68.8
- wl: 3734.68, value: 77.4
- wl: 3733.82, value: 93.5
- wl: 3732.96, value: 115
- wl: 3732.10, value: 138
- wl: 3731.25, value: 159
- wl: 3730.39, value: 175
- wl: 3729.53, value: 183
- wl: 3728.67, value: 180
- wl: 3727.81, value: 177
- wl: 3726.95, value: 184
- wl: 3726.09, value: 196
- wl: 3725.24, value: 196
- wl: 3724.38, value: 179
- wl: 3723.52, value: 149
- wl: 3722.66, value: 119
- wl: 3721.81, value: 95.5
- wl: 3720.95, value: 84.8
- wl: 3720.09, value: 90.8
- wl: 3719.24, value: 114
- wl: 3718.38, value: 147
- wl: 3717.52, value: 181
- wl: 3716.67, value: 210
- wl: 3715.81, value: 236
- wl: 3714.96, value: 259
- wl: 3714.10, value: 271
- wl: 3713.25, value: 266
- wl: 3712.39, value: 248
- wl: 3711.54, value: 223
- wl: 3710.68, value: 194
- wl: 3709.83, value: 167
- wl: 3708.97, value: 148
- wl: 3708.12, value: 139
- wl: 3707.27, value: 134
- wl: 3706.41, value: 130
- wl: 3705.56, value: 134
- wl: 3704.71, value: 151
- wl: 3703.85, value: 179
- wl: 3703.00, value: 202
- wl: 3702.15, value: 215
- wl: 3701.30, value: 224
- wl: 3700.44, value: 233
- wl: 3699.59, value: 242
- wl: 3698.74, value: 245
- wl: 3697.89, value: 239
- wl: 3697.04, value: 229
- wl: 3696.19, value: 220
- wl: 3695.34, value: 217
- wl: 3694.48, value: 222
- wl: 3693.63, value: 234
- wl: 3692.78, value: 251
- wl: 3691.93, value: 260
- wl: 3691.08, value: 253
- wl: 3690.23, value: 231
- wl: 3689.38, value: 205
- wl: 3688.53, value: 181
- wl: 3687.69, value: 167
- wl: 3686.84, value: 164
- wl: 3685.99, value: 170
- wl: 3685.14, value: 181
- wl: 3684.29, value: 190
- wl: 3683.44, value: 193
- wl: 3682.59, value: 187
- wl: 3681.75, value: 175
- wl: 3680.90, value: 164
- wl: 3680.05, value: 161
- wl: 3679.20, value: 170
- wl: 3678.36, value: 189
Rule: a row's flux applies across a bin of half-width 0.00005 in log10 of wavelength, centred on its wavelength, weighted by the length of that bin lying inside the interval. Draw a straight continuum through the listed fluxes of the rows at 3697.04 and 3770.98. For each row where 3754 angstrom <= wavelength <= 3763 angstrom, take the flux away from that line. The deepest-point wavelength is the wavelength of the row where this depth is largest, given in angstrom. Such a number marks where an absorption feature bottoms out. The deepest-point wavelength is 3758.84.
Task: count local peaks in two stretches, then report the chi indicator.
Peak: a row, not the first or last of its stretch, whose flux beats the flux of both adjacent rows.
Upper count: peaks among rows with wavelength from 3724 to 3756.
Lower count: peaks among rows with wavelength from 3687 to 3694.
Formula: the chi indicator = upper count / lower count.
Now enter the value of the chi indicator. 3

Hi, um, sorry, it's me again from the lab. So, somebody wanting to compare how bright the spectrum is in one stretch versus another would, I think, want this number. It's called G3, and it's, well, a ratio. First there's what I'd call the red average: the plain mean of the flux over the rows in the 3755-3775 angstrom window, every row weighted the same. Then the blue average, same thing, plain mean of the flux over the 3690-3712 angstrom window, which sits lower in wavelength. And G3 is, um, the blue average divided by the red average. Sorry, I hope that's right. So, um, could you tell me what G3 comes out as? 1.1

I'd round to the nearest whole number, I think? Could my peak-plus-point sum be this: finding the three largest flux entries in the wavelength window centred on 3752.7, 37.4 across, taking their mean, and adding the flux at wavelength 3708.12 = 361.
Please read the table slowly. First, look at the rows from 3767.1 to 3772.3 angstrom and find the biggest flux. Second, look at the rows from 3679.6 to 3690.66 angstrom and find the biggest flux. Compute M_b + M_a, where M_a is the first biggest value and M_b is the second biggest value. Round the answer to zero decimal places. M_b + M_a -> 464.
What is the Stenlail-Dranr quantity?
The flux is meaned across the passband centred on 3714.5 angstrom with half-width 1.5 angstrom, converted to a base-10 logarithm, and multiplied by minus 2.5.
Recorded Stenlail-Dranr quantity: -6.0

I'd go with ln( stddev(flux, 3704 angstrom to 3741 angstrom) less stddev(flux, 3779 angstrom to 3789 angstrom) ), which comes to 3.1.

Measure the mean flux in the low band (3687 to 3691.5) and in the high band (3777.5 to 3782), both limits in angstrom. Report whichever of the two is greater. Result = 254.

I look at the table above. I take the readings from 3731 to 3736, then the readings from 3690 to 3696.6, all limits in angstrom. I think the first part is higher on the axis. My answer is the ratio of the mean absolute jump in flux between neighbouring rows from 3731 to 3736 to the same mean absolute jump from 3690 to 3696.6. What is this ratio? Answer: 1.7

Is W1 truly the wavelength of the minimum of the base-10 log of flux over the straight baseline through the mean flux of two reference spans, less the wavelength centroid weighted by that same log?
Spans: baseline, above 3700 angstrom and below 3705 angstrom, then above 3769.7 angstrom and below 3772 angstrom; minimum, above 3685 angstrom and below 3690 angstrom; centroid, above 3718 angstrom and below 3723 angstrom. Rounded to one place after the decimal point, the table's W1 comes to -33.9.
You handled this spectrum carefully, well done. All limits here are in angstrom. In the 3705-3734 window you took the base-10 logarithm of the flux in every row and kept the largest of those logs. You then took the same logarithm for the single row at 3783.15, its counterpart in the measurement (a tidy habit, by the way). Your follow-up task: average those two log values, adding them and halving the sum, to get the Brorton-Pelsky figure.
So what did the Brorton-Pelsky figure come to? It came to 2.42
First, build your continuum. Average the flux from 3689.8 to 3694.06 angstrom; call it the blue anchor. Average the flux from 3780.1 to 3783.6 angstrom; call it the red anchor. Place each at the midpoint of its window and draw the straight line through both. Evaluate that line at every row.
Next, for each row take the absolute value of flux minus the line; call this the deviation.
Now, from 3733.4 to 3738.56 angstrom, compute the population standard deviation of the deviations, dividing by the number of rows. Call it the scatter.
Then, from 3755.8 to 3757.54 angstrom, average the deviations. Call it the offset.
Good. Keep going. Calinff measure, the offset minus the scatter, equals 60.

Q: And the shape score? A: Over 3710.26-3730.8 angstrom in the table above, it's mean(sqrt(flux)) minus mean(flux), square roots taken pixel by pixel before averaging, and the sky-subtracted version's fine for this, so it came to -168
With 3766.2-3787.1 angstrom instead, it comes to -214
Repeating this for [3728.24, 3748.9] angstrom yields -110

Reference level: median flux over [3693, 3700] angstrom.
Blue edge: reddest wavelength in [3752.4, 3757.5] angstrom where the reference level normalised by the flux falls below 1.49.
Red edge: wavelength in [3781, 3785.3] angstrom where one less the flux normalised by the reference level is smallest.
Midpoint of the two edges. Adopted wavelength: 3769.3 angstrom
